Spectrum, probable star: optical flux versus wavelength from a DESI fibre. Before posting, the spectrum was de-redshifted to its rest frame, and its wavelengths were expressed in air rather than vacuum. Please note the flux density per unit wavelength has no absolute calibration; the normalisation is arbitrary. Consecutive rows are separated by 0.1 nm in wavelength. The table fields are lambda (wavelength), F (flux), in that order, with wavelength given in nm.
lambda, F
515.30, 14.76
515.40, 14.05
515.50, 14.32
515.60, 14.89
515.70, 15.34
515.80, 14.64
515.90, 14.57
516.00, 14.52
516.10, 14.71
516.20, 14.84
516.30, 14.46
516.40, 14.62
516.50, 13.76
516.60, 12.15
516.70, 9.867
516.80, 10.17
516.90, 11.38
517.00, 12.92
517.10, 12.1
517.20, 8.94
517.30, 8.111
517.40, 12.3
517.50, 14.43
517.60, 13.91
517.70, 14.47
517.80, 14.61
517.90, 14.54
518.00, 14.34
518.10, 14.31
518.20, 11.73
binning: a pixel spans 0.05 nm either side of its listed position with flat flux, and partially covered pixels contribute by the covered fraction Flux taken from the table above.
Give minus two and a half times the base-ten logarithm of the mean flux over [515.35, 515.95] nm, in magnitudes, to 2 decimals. -2.91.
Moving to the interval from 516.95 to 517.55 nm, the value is -2.65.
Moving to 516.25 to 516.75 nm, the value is -2.78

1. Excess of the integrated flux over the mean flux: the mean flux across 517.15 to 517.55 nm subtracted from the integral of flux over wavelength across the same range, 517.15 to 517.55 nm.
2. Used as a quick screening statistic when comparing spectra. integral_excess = -6.6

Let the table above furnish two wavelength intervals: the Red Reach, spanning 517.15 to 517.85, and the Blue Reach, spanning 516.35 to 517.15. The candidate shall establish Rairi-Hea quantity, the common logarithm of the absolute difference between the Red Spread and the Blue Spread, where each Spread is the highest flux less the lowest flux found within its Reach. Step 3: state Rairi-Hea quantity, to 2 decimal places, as 0.24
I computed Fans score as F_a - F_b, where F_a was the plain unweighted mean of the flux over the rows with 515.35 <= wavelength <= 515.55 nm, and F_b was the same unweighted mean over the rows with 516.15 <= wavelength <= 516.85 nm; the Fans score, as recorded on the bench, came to 1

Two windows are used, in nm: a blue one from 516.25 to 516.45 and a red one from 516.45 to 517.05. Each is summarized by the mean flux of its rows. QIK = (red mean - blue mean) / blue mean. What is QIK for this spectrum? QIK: -0.19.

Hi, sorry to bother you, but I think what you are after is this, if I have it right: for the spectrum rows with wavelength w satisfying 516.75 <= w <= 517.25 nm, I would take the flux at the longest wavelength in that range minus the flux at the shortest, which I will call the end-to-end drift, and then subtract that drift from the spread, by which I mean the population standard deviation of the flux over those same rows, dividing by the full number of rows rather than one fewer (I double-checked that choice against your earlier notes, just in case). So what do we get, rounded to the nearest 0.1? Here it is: 2.6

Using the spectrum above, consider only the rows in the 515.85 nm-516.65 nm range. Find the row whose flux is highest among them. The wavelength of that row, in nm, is 516.20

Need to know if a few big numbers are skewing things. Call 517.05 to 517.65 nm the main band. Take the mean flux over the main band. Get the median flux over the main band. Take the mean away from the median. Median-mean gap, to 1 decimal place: 0.6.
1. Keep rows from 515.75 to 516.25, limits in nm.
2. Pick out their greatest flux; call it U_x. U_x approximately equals 14.84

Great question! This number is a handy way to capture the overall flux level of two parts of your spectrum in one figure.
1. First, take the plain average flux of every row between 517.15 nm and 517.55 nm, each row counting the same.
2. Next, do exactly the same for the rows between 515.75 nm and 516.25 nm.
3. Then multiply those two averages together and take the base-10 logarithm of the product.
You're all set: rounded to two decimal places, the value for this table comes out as 2.21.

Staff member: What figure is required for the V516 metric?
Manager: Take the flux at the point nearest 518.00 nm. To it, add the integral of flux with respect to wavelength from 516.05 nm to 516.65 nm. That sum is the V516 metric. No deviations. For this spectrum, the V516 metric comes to 22.8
